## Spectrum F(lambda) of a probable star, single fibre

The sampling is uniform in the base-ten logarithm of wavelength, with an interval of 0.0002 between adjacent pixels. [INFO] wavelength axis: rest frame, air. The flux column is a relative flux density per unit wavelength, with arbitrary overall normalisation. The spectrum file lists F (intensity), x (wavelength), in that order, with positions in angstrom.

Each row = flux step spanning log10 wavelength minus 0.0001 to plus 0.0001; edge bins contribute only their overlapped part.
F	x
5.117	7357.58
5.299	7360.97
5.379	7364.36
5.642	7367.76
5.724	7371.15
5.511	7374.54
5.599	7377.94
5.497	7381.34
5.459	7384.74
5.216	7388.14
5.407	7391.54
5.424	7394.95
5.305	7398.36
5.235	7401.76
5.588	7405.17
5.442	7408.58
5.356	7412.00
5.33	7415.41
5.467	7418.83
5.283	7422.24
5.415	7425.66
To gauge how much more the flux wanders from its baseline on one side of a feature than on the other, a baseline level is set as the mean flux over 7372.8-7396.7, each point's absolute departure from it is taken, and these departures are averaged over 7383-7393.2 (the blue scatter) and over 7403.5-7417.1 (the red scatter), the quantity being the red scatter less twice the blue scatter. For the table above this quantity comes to -0.10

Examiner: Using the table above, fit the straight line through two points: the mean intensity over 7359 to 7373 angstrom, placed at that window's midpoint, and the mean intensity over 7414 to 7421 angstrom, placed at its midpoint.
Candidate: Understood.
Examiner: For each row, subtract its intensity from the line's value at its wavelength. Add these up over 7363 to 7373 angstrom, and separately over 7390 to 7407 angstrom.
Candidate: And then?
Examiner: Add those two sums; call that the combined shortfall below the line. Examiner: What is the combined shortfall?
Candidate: 0.0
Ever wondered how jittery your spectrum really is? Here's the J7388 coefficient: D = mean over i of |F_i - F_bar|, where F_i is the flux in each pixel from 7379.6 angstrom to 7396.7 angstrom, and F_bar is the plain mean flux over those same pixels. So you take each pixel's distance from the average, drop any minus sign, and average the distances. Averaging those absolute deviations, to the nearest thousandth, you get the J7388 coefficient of 0.074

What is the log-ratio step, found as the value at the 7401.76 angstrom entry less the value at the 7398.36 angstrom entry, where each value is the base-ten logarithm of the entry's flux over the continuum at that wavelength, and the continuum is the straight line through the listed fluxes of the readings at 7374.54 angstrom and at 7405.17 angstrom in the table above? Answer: -0.0064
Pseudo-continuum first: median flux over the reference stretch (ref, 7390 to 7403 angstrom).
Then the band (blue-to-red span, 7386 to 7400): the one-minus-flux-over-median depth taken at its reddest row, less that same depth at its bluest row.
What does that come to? -0.017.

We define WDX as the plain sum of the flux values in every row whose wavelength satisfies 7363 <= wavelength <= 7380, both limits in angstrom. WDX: 27.9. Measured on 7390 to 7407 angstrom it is 27.0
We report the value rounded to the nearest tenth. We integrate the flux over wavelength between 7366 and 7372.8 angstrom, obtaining 38.6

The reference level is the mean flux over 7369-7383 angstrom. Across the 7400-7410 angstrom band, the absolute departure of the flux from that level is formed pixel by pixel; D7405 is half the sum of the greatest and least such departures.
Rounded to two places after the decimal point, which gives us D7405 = 0.18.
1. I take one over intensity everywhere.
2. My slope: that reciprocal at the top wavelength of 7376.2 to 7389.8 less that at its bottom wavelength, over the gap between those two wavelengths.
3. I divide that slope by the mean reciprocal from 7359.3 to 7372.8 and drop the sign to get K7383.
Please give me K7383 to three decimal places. 0.007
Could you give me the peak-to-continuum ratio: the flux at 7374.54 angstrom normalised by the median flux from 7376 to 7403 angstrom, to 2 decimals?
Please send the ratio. 1.02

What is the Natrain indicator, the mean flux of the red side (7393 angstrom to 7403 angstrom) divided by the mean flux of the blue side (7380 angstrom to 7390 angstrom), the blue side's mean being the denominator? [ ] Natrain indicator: 0.99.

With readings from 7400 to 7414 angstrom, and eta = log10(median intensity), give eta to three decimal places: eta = 0.732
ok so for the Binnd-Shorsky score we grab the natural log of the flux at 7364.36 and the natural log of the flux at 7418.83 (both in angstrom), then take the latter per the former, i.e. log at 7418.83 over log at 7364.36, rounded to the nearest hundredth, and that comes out 1.01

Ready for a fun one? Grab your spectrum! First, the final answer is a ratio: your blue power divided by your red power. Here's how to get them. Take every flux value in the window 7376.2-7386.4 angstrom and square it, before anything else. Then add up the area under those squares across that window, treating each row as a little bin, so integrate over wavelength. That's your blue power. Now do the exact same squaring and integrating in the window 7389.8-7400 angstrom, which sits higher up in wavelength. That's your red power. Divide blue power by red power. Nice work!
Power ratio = 1.05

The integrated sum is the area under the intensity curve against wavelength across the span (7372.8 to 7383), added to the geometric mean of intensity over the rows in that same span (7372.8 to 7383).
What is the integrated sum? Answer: 62.0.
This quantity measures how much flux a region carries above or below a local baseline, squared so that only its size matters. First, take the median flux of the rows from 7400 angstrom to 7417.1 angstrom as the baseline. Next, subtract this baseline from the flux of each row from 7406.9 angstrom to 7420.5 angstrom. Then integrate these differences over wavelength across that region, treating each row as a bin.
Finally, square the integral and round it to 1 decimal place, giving 0.3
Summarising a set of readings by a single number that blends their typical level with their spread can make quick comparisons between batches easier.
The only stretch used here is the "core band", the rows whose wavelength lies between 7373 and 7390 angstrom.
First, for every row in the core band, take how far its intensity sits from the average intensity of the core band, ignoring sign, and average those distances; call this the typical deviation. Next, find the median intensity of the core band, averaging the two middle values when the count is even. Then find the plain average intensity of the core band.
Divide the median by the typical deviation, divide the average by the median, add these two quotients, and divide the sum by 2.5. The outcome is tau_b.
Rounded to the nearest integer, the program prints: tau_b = 23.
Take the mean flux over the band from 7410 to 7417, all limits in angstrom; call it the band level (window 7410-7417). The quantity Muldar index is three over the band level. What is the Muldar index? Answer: 0.561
